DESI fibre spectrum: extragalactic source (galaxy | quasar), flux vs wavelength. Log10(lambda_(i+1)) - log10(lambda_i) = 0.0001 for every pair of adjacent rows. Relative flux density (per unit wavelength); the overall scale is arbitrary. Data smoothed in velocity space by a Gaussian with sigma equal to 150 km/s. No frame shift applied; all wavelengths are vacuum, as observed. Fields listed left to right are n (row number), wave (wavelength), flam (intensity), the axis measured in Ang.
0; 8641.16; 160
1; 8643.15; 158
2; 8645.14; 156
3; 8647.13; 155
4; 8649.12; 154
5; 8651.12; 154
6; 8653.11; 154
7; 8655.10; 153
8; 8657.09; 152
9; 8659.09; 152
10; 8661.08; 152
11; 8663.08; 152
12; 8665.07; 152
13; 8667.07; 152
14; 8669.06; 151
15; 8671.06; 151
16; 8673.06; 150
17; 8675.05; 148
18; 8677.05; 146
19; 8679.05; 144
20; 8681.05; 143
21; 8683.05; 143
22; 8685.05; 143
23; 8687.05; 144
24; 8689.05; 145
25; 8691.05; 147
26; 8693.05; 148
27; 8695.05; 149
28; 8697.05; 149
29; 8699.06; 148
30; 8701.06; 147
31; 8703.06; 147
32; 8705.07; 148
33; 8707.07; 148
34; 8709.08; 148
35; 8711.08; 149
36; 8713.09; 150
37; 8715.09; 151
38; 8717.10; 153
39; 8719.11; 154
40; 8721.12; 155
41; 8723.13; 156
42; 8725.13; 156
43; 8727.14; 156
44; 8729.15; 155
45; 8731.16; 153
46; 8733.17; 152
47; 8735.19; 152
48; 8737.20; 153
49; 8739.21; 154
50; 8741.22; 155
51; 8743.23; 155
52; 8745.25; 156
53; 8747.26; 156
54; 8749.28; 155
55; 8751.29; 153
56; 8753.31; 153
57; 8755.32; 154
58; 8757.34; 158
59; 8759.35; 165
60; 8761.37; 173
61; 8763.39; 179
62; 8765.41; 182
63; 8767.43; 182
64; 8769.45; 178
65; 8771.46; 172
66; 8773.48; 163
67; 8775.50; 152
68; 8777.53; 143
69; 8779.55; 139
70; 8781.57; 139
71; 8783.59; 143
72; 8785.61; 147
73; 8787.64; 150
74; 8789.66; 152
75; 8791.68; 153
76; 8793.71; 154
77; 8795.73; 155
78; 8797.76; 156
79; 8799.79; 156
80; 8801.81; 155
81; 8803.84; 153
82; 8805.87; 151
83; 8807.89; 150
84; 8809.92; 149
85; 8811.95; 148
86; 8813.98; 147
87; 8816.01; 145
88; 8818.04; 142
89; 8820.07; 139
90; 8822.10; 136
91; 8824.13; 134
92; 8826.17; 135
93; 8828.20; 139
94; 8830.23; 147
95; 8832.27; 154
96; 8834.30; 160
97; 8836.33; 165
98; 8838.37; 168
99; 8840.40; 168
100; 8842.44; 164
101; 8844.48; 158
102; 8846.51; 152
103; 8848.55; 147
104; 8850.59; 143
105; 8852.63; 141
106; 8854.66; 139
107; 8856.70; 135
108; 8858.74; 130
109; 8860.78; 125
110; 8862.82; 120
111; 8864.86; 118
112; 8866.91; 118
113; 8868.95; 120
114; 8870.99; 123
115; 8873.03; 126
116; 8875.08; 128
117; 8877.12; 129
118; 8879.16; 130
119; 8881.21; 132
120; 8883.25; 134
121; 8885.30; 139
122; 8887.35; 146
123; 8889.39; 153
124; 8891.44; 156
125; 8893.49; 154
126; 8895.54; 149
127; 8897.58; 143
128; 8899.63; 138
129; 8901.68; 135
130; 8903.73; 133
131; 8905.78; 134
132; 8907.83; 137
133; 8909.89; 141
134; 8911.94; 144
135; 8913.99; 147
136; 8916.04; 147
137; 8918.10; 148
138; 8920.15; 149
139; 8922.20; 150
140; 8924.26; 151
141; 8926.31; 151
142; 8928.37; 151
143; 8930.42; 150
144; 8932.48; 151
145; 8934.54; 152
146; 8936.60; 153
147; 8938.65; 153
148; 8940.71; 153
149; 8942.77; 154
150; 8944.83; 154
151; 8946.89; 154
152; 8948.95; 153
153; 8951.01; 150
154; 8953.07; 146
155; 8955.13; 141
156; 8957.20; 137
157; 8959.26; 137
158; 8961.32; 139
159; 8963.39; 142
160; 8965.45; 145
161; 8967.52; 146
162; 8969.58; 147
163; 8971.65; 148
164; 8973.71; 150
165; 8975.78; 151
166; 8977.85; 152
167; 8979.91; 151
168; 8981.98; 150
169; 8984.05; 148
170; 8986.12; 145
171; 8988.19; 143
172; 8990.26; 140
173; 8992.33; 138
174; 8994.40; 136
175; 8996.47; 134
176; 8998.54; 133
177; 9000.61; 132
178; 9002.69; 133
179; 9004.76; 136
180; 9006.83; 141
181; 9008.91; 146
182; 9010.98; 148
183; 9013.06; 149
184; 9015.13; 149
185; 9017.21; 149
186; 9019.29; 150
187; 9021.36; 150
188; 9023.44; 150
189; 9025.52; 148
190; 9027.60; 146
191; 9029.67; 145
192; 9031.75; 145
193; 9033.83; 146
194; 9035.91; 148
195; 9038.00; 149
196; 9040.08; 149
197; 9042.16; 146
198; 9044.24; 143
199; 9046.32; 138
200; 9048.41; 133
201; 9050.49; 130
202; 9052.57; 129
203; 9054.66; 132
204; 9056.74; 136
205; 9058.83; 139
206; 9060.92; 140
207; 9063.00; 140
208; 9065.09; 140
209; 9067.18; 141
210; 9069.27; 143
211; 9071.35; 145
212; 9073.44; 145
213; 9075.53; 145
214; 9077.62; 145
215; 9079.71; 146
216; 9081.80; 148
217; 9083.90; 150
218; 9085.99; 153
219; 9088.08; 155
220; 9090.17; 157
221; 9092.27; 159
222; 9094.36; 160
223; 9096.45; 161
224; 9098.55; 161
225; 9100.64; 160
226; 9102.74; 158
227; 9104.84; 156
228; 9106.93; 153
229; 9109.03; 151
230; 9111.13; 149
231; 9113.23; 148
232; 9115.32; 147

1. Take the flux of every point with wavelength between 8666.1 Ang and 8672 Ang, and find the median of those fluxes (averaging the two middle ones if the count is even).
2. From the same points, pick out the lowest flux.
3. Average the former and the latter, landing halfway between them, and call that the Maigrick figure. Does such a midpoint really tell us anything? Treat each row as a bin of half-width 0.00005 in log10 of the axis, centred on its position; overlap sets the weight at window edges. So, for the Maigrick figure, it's 151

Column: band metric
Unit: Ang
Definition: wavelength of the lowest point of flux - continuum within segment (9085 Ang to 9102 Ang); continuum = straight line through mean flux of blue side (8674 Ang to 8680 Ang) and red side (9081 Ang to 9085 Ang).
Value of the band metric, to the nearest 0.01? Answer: 9085.99 Ang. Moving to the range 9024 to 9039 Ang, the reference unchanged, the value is 9031.75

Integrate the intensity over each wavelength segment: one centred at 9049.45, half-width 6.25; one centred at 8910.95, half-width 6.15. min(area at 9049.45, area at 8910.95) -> 1677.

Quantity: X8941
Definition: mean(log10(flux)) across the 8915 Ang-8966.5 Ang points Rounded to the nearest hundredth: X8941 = 2.17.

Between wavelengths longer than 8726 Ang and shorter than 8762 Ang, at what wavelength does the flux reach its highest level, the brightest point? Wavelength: 8761.37 Ang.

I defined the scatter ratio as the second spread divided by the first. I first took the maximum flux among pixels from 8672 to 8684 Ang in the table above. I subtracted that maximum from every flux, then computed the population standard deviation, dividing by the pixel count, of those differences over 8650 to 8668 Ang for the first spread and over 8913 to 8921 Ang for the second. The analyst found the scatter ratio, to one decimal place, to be 1.0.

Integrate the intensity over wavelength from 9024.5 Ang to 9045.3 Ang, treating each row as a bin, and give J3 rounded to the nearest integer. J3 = 3048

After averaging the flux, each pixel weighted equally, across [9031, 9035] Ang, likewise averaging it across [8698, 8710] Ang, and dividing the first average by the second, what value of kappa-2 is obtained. 0.99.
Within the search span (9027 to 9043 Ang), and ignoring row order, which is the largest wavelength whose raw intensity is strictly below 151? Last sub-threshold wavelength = 9042.16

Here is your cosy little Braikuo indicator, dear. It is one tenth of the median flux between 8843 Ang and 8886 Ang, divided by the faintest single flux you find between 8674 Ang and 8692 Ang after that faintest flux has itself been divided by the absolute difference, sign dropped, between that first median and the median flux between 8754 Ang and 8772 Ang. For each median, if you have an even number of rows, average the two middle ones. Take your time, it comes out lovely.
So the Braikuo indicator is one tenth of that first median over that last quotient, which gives 3.9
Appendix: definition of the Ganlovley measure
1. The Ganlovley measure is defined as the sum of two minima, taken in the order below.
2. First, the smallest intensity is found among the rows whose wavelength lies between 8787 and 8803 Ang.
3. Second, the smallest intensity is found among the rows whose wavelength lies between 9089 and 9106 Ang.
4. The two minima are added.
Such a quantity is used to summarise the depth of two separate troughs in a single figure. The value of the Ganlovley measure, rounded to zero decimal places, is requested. 306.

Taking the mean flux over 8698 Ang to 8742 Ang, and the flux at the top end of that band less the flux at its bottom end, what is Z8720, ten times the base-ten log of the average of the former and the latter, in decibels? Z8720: 19.0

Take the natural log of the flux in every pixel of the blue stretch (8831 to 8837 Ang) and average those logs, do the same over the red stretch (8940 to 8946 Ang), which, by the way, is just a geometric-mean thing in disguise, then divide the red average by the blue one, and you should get 0.993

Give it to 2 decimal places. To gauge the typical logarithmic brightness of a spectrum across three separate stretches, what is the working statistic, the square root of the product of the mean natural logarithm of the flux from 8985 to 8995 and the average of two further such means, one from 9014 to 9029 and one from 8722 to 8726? 4.99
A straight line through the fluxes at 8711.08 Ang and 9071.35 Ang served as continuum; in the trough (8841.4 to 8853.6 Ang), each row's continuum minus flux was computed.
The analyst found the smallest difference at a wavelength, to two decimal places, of 8842.44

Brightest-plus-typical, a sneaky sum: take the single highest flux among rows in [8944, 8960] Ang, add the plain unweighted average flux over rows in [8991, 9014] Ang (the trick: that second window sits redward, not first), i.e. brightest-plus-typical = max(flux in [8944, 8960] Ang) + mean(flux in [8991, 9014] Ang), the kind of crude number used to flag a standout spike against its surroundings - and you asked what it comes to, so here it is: 293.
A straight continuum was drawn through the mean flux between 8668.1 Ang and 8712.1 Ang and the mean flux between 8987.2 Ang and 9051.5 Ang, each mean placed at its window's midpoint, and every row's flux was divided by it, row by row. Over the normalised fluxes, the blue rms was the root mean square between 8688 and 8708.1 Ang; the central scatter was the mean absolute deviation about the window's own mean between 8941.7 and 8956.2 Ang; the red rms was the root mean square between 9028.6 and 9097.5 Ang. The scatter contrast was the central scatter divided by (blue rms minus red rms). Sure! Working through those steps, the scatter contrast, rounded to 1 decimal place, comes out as -1.6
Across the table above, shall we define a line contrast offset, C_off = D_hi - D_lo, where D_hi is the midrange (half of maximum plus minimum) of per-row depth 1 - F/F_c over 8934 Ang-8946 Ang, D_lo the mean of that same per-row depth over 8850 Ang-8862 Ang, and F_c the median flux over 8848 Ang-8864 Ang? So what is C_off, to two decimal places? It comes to -0.13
